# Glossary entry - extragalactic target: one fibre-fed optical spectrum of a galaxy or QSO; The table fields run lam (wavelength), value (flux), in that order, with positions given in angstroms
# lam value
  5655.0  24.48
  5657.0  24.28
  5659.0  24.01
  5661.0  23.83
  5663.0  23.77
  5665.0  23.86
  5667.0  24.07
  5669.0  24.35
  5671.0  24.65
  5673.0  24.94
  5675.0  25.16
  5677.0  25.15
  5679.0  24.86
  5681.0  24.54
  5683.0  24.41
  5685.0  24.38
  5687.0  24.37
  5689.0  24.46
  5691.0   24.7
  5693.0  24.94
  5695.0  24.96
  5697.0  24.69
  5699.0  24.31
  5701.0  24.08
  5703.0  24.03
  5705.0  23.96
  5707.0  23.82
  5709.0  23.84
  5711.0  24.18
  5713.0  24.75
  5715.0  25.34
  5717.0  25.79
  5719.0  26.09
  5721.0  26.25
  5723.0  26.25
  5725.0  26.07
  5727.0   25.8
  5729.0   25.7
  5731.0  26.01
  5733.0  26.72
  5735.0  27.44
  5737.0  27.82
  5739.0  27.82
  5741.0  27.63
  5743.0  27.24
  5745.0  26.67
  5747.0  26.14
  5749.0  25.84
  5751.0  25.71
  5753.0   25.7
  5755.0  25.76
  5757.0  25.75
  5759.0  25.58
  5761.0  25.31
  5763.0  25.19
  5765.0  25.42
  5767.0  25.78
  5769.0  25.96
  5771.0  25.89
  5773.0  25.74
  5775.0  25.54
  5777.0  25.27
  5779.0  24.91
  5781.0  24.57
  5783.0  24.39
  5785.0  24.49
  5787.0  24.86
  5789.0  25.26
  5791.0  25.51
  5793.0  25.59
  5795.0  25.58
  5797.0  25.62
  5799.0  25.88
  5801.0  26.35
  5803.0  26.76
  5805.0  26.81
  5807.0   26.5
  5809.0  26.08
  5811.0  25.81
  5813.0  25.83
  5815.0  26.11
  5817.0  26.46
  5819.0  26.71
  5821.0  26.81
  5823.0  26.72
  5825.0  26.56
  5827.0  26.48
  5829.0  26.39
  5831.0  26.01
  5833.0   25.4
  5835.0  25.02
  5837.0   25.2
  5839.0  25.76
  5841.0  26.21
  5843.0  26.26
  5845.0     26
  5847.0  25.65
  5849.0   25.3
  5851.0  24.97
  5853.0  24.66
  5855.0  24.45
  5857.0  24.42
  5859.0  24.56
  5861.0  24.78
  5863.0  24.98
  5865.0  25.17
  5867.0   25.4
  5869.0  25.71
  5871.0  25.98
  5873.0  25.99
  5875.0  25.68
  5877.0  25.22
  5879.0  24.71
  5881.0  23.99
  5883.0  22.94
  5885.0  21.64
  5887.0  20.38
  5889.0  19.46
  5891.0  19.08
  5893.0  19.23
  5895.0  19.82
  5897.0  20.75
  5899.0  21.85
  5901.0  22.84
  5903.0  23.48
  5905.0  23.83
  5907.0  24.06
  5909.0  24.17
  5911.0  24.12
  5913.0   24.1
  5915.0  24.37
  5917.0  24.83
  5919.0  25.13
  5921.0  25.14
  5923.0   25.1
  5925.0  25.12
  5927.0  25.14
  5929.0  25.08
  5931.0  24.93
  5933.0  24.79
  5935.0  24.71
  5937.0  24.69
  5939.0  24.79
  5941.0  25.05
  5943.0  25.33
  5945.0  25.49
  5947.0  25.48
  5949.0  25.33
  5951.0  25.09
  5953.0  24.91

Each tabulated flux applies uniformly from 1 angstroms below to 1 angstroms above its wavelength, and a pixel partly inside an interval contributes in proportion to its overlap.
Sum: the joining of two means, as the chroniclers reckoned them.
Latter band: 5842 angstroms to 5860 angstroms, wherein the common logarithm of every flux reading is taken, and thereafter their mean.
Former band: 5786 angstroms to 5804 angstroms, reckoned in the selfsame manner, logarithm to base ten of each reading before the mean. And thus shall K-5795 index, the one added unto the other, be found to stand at 2.810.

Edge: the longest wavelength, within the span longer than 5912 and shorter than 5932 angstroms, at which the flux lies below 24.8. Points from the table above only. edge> 5915.0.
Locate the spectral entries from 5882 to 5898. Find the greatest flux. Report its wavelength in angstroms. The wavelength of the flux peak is 5883.0 angstroms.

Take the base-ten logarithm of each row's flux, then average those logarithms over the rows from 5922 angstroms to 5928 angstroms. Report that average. 1.400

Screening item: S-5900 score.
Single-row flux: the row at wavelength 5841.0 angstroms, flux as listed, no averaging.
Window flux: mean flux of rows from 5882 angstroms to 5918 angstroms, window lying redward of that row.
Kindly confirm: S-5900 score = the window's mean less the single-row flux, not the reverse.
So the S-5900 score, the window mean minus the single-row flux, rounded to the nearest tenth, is -3.9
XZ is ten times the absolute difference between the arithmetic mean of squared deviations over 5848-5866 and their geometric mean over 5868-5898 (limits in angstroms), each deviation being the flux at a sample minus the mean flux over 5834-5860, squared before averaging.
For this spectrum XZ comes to 21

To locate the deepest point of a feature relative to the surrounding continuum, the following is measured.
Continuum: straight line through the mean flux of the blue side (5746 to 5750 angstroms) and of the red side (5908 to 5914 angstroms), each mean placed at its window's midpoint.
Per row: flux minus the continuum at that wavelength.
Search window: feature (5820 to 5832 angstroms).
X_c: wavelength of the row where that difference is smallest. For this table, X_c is 5831.0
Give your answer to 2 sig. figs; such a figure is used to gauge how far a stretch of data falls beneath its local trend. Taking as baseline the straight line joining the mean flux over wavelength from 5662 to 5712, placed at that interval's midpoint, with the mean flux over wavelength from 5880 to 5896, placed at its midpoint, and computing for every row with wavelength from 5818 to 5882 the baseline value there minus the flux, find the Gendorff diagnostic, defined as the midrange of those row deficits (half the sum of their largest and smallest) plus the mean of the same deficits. -8.0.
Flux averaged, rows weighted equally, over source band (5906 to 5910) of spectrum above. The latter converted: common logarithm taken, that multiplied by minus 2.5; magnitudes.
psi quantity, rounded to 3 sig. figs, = -3.46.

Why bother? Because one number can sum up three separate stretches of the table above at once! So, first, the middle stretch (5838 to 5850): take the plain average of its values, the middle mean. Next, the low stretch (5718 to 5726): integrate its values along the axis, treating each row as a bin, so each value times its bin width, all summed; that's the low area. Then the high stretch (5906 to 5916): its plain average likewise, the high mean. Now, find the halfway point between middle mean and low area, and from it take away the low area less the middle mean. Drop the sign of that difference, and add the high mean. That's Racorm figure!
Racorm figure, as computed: 90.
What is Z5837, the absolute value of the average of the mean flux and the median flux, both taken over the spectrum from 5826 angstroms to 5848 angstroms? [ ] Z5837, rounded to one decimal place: 25.9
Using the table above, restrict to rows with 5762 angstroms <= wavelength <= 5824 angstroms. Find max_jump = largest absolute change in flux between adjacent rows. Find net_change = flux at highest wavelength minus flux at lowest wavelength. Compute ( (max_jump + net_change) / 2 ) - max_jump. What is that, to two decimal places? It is 0.53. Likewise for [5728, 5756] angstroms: -0.33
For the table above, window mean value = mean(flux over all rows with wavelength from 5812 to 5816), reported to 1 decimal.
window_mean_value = 26.0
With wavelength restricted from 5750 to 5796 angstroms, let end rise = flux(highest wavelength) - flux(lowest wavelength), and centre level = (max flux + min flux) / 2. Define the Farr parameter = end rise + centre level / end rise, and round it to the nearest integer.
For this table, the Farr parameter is -194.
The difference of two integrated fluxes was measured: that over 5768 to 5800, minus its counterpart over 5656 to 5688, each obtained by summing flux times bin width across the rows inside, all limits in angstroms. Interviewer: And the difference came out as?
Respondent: 29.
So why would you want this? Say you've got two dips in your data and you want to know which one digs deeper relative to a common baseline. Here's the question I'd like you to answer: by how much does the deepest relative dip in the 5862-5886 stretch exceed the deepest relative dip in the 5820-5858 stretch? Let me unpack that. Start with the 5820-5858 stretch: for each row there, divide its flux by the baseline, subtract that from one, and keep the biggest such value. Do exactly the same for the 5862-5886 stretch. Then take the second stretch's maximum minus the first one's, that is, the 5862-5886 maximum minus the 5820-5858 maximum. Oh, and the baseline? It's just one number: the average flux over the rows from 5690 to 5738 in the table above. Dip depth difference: 0.11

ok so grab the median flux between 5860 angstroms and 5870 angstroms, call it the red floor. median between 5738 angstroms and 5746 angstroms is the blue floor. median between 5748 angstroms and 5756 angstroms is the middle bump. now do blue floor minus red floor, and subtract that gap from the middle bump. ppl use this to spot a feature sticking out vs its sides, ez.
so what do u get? 23.5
